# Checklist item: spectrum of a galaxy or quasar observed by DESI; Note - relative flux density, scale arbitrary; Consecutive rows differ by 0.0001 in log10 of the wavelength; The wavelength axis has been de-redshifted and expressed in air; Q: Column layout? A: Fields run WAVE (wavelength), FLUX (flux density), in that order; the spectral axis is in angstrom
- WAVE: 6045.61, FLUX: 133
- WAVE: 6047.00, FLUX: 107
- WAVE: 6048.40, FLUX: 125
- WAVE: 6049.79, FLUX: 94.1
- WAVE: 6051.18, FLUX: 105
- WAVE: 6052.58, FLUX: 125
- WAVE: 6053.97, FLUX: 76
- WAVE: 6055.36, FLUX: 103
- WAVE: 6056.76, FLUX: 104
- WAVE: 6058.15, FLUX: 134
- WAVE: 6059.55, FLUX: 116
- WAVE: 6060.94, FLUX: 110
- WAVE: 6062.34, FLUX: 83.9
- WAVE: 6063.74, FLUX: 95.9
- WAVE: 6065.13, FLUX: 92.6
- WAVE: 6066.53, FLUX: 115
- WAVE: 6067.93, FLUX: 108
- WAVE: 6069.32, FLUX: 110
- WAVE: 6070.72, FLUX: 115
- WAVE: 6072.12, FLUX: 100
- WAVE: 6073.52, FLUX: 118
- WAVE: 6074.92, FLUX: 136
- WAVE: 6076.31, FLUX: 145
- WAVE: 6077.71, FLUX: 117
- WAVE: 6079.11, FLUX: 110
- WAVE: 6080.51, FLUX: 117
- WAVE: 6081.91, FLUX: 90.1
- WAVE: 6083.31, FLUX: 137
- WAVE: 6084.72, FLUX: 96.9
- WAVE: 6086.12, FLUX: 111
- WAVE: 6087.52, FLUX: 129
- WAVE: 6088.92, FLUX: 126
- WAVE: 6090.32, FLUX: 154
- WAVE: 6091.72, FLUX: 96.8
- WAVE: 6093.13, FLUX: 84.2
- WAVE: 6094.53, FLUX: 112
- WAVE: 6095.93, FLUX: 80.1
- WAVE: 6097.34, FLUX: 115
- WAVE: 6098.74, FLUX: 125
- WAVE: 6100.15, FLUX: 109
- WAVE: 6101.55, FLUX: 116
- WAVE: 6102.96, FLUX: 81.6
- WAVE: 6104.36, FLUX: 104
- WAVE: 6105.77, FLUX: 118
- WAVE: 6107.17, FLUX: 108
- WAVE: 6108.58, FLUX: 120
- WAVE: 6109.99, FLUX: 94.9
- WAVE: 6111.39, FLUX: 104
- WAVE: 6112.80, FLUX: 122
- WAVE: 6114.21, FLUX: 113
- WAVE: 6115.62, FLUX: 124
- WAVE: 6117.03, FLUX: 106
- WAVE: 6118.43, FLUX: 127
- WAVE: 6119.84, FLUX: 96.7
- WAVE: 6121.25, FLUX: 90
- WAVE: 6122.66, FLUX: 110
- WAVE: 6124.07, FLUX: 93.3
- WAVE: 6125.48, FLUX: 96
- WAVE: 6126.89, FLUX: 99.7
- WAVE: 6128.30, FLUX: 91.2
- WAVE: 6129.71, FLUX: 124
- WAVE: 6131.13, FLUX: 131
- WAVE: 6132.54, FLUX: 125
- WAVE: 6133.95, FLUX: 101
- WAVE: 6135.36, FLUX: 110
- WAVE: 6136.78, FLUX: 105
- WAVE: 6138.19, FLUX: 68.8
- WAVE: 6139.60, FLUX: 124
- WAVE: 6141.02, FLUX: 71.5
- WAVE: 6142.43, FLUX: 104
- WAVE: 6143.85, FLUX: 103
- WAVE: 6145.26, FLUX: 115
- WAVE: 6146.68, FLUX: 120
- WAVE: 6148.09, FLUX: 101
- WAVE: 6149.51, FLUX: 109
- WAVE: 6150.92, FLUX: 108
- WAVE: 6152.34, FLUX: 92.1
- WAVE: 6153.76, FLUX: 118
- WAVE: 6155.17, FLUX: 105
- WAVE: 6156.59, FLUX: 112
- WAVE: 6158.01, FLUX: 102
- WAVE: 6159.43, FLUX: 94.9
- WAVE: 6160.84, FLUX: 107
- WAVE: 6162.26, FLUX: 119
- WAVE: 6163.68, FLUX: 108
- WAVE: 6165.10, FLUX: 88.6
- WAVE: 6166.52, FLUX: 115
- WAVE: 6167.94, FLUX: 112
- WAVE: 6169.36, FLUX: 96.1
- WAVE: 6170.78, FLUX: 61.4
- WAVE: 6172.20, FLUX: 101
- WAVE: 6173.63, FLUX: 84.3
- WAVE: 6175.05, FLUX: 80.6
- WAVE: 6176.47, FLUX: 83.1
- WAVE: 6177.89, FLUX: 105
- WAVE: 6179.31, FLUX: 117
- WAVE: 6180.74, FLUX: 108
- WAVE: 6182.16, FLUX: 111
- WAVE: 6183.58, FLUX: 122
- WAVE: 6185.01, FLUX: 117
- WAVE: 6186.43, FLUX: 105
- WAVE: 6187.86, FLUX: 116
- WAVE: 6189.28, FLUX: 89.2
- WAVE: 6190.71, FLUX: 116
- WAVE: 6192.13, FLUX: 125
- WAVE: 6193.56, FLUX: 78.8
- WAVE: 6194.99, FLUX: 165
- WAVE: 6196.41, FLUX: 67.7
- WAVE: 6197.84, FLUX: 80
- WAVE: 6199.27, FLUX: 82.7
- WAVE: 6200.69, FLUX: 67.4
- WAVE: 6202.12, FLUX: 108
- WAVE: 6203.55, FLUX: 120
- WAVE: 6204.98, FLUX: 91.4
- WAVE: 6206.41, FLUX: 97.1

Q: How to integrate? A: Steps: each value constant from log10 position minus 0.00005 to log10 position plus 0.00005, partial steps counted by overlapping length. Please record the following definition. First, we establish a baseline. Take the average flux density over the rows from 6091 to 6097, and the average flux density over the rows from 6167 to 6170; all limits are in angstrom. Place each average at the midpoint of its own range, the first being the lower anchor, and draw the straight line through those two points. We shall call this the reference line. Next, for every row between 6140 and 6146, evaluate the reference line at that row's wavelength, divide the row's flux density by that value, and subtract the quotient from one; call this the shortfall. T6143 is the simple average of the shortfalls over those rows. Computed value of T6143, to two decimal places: 0.02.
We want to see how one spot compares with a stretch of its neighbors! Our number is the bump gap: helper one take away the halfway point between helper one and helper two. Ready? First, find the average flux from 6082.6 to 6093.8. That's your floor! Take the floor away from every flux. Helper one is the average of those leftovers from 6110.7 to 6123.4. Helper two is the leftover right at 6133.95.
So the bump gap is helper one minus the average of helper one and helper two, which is 5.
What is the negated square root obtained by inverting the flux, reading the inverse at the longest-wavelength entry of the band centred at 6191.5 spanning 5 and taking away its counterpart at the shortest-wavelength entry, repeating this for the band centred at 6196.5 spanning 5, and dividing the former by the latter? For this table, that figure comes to -0.5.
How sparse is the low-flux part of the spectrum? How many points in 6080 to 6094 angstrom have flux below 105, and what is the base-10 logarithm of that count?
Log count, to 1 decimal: 0.6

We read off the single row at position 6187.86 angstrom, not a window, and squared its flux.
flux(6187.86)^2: 13456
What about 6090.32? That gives 23716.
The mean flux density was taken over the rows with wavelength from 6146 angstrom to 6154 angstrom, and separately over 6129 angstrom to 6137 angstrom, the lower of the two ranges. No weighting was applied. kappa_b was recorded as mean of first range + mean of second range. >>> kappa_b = 224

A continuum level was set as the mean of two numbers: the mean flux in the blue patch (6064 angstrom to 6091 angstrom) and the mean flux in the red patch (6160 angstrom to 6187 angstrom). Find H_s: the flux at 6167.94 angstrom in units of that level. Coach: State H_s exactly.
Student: 1.02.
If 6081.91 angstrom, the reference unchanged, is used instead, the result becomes 0.82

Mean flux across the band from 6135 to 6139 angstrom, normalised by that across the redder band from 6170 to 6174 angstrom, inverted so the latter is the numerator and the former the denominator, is 0.87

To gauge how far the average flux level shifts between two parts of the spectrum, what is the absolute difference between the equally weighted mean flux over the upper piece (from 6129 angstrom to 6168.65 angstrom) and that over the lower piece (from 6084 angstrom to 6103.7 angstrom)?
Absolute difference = 2.8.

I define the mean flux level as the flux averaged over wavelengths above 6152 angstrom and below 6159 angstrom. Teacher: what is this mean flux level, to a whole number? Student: 106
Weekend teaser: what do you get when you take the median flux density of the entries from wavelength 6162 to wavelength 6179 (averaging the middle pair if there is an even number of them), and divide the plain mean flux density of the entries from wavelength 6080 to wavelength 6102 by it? 1.14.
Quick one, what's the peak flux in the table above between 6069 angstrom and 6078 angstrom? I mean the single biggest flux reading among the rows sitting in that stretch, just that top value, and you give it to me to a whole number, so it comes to 145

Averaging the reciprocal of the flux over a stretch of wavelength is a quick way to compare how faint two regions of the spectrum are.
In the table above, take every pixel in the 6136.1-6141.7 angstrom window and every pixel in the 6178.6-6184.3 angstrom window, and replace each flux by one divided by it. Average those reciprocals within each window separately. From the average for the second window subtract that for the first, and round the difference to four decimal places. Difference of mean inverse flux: -0.0028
